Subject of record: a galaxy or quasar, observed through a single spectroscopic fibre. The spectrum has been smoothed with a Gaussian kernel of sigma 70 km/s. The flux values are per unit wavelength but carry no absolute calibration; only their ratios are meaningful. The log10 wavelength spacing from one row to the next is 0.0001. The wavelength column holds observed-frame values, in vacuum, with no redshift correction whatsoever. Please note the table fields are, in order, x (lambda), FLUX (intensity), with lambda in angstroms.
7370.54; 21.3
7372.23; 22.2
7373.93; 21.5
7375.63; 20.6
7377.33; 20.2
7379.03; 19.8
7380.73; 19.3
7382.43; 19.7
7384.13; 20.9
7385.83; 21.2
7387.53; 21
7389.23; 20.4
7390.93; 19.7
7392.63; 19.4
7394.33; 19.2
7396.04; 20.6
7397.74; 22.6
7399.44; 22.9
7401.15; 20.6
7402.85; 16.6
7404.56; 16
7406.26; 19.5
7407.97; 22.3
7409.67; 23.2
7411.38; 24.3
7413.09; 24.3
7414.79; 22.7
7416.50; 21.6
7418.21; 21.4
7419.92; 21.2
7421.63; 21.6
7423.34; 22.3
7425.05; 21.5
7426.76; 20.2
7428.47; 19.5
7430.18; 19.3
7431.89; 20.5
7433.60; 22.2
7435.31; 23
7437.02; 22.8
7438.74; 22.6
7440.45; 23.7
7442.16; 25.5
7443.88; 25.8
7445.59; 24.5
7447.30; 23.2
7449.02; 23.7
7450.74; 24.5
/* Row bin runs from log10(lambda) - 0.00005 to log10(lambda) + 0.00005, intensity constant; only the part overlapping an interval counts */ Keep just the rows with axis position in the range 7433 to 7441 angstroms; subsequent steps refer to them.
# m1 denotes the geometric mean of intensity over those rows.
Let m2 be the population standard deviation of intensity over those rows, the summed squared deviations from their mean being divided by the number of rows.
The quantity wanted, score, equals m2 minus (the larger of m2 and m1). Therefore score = -22.4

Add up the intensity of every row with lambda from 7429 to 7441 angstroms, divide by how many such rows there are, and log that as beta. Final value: 22.0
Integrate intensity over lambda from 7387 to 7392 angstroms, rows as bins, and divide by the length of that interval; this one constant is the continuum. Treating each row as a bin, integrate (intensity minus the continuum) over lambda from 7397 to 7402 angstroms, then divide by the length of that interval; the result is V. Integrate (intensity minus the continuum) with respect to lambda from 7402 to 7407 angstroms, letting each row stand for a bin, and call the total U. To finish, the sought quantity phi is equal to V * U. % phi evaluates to -26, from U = -15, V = 1.7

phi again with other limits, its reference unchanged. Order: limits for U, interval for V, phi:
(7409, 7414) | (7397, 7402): 31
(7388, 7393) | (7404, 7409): 1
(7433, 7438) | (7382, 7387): 5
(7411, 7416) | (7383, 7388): 11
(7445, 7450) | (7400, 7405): -37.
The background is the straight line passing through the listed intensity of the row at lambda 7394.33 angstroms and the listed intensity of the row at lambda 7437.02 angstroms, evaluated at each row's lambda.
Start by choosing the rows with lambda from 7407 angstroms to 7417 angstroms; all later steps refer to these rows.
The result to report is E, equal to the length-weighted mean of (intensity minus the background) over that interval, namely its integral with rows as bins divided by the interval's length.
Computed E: 2.4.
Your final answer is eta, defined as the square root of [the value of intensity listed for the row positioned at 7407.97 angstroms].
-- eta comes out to 4.72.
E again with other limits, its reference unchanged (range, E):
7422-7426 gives 0.1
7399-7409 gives -0.4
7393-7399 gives 1.5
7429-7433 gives -2.3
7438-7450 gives 0.8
